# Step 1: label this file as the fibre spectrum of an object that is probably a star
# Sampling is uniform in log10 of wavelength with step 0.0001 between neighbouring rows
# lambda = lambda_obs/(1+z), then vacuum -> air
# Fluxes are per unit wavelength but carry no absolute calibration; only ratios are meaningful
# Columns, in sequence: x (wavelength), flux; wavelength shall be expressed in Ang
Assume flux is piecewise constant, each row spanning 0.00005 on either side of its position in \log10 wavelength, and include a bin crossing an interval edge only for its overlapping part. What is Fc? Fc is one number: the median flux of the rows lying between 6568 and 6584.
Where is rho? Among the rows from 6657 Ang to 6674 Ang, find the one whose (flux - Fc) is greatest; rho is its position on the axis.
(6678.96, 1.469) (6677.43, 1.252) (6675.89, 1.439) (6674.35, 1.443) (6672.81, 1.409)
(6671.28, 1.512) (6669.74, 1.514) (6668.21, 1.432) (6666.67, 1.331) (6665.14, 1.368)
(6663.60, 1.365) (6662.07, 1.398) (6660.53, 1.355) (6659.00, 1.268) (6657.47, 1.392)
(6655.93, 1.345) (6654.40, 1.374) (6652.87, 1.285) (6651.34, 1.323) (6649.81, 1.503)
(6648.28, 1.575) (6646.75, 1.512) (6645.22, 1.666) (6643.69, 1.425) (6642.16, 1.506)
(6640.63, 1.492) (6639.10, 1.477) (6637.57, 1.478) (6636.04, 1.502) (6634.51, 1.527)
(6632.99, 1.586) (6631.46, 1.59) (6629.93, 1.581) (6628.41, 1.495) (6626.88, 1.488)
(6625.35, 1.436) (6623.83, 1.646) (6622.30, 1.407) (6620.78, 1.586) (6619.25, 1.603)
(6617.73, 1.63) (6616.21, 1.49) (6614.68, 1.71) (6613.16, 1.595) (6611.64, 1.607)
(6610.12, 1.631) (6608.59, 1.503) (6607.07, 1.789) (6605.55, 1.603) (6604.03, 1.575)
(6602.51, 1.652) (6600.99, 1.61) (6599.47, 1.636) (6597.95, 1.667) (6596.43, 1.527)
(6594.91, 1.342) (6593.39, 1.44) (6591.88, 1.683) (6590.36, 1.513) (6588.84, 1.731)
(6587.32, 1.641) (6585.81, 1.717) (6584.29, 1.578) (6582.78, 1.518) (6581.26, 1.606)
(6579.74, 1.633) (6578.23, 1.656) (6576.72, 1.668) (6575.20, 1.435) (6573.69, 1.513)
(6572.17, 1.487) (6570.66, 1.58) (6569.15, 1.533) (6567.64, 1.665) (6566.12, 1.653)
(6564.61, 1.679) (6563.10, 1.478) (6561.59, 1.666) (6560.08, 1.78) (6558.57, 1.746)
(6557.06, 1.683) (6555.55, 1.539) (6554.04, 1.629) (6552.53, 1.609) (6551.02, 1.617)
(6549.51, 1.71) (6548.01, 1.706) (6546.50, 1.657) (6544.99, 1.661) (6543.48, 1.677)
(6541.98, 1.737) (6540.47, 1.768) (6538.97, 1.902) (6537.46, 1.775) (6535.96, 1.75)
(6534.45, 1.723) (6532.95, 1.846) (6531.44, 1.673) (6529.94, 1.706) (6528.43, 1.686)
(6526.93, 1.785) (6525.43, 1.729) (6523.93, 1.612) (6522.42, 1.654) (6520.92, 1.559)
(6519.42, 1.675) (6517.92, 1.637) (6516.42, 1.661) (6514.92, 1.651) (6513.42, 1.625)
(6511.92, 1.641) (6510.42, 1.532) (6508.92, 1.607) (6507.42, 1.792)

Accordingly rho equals 6669.74 Ang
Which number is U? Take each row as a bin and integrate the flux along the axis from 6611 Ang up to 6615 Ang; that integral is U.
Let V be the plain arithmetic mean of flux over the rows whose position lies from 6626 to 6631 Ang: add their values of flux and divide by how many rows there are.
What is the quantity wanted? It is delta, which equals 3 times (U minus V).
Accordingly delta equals 15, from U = 6.5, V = 1.52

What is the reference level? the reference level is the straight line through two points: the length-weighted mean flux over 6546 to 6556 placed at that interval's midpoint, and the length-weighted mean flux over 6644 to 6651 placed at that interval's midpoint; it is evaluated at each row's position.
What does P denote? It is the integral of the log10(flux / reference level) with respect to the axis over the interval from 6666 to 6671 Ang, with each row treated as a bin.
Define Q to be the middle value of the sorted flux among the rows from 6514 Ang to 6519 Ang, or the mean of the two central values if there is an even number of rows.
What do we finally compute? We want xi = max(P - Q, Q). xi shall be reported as 1.65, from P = -0.13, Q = 1.65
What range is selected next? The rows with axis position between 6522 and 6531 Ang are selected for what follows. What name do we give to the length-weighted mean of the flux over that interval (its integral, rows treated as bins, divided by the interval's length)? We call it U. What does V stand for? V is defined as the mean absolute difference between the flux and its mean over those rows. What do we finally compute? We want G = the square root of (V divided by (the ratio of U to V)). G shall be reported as 0.034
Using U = 1.70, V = 0.045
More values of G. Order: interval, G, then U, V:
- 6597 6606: 0.022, 1.62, 0.028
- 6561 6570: 0.056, 1.61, 0.071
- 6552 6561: 0.056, 1.67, 0.072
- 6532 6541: 0.040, 1.79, 0.053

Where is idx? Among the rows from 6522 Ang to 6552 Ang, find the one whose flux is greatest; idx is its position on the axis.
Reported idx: 6538.97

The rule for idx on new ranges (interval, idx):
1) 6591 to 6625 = 6607.07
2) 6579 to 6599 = 6588.84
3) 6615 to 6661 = 6645.22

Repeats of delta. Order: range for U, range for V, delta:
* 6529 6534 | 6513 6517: 21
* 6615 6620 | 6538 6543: 18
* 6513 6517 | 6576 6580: 15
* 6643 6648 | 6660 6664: 19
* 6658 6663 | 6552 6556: 15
